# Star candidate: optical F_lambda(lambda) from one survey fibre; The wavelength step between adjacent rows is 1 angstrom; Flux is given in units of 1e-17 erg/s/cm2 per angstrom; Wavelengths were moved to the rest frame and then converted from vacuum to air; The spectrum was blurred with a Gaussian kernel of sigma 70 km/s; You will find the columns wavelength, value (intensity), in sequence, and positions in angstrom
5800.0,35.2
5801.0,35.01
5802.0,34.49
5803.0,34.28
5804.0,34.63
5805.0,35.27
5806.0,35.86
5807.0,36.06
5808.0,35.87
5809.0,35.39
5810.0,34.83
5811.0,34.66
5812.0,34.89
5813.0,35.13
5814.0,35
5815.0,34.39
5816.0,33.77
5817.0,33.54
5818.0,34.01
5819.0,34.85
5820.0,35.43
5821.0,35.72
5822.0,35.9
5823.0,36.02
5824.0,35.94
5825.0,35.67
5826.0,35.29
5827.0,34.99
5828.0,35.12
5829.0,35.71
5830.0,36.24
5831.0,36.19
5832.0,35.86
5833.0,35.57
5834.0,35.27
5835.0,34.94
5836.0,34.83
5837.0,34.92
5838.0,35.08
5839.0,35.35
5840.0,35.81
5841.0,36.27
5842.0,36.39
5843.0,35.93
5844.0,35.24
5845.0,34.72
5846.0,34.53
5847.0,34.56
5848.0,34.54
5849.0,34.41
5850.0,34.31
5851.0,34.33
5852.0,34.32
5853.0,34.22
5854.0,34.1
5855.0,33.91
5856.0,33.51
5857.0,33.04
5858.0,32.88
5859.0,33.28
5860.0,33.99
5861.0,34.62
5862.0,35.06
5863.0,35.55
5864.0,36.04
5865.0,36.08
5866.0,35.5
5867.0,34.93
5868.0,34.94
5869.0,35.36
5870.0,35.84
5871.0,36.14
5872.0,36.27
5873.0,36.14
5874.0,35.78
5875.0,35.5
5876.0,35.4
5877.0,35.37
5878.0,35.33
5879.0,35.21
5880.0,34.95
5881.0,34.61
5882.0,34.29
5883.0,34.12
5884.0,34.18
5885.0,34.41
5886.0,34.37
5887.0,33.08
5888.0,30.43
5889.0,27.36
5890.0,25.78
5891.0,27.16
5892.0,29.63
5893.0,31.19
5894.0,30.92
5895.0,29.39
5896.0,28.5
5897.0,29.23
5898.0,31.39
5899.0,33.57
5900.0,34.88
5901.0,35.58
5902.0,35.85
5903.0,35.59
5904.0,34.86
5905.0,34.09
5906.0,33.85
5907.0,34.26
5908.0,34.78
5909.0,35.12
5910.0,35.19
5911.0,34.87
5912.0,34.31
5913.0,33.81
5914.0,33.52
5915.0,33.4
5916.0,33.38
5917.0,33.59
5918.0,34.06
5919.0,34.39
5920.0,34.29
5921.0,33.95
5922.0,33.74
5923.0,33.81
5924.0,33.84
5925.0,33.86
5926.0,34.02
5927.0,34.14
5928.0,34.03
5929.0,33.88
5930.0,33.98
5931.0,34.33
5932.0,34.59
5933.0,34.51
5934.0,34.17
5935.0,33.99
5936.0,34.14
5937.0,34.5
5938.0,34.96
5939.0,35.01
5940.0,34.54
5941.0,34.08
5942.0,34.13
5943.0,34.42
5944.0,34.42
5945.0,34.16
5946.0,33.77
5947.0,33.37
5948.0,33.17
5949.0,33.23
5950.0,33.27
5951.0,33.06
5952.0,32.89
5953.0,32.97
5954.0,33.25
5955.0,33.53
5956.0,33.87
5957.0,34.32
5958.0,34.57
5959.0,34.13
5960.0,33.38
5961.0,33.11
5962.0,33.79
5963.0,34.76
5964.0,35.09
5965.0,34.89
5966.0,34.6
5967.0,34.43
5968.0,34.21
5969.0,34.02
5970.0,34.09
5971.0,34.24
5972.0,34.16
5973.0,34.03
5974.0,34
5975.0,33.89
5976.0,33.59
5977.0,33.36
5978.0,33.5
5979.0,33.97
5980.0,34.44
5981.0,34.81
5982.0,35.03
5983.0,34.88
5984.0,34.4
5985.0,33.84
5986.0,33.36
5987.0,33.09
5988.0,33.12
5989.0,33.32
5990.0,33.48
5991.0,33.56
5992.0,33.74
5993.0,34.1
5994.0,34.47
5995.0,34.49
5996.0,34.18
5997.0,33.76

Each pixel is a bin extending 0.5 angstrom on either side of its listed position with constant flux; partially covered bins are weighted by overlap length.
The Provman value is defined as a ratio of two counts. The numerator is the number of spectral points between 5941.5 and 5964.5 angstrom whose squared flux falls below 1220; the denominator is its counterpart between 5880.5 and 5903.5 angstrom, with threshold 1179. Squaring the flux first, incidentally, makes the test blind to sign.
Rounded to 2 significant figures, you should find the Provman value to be 1.4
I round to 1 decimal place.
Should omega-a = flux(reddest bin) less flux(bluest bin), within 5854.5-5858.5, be -1.0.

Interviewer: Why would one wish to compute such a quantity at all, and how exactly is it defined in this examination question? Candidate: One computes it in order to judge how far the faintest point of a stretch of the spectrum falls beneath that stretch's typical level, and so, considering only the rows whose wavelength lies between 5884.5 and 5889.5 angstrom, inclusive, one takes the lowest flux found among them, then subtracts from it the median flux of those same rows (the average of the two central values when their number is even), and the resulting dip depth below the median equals -5.7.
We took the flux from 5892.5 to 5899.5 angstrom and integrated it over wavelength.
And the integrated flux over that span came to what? 214.2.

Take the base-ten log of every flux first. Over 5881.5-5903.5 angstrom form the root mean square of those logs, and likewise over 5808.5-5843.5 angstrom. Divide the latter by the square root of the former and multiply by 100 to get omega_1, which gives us 126.3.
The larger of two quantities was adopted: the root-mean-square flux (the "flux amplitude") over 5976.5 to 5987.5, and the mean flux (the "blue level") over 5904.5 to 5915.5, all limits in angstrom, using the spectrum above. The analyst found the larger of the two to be 34.3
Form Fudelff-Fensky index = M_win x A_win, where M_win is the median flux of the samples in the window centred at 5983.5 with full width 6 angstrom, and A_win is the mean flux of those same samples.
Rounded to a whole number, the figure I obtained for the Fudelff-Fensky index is 1190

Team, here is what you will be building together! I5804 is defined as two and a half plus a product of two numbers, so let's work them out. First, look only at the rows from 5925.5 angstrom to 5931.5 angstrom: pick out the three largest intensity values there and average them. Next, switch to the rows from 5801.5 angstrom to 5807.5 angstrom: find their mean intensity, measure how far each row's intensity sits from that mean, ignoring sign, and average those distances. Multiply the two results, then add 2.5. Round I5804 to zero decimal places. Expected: 24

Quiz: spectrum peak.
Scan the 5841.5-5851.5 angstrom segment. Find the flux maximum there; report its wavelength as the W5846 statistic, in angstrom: 5842.0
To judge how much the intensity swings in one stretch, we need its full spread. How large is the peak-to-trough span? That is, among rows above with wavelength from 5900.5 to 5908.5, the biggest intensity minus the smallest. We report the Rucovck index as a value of 2.0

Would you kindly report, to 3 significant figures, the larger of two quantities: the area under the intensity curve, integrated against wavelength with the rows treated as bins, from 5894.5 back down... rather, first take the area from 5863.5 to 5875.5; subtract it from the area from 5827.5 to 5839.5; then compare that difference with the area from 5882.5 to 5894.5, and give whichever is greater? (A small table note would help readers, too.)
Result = 373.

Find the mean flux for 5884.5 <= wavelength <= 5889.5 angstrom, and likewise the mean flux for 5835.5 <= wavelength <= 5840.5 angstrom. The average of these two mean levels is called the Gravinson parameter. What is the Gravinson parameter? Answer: 33.6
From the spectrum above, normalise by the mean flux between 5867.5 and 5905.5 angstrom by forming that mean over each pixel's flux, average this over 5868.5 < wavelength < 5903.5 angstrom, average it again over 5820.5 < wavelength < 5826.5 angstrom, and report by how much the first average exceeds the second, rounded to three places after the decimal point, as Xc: 0.080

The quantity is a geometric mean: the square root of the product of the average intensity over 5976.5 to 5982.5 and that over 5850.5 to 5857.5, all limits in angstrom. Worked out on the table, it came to 34.1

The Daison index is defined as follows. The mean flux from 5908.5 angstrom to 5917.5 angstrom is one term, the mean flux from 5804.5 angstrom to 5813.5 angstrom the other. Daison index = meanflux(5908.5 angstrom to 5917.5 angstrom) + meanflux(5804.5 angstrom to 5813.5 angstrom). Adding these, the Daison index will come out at 69.5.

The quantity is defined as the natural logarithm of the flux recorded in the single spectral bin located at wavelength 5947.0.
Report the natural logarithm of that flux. 3.51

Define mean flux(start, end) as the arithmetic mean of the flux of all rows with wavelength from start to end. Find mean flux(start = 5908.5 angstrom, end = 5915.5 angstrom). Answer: 34.3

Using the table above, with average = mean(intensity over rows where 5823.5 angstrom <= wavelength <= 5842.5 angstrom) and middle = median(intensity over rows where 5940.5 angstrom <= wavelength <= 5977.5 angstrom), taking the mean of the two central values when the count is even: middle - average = -2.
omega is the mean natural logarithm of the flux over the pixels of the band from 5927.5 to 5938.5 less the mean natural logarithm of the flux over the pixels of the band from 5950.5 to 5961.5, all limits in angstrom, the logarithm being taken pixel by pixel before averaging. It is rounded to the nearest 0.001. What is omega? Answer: 0.022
